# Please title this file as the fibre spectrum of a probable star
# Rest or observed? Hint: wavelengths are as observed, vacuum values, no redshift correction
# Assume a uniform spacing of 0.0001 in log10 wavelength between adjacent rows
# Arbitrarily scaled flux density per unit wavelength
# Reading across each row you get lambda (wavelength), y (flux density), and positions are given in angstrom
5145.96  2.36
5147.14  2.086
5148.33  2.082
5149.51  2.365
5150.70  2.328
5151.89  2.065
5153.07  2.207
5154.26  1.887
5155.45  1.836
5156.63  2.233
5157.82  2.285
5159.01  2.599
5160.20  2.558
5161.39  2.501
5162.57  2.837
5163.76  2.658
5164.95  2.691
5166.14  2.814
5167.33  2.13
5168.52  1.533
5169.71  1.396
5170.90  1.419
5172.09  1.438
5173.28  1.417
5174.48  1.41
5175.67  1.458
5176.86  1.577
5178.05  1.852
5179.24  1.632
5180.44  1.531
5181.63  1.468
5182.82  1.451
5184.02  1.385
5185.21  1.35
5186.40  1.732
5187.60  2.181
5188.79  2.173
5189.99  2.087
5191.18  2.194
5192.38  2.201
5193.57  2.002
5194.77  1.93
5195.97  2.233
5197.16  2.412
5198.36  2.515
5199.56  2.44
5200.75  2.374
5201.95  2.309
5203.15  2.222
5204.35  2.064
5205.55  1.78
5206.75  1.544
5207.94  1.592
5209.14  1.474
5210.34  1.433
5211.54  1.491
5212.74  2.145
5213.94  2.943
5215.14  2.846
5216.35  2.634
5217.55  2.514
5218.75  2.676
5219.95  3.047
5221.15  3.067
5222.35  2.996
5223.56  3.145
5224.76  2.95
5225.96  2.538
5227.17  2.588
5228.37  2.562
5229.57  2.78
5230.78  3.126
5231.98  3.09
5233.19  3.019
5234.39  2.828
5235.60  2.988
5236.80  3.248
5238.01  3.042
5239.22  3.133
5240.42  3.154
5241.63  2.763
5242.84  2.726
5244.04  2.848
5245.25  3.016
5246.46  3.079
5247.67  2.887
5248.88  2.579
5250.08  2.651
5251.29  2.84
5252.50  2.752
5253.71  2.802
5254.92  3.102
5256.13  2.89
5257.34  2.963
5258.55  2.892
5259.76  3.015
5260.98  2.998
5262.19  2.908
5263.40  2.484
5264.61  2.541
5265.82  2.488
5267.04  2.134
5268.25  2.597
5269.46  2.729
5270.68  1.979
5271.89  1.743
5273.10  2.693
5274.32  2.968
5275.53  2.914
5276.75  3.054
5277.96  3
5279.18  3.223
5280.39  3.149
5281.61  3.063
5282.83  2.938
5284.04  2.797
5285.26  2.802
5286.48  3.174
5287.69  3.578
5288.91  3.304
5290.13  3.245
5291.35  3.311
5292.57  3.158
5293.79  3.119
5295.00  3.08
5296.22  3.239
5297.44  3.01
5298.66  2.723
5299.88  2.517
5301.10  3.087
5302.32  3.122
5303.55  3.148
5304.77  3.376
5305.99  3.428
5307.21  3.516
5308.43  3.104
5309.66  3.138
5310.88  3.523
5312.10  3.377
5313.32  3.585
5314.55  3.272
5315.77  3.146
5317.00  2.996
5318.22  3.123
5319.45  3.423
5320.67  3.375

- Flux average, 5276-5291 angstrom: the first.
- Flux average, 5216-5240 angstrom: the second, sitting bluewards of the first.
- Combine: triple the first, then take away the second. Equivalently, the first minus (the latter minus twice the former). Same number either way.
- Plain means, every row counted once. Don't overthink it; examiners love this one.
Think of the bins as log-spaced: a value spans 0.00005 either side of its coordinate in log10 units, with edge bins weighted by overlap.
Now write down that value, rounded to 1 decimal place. 6.4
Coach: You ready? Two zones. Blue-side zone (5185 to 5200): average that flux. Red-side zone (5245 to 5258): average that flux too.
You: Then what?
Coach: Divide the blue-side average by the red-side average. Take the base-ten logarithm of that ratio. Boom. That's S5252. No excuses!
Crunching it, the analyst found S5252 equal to -0.13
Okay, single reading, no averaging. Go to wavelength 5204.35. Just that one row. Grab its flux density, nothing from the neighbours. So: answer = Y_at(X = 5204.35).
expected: 2.064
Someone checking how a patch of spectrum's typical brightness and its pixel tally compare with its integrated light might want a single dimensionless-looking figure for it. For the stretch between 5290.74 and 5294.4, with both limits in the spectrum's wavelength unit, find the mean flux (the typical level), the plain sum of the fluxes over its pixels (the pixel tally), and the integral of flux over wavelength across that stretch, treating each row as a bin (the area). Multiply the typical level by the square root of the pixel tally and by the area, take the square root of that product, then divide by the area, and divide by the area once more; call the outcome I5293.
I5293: 0.08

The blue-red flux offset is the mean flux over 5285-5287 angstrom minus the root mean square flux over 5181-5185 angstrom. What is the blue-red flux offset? 1.6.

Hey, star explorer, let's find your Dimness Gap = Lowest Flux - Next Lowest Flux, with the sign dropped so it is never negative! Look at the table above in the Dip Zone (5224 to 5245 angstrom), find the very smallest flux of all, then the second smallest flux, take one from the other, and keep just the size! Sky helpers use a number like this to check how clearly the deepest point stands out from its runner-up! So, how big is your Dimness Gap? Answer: 0.024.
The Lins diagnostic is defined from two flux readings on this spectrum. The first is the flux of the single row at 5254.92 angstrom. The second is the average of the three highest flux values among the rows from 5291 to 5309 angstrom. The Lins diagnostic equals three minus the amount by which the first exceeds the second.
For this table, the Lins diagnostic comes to 3.34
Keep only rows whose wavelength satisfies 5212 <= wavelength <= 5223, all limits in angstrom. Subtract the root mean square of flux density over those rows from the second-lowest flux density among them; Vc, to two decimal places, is -0.26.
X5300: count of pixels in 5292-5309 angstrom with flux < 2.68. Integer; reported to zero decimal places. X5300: 1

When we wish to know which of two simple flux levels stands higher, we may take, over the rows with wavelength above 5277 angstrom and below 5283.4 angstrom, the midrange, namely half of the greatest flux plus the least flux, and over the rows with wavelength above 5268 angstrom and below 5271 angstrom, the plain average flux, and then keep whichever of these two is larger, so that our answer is 3.1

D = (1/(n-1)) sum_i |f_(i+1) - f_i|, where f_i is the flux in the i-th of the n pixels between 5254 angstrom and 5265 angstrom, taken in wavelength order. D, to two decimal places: 0.13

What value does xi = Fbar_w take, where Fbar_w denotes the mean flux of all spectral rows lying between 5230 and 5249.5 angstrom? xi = 3.0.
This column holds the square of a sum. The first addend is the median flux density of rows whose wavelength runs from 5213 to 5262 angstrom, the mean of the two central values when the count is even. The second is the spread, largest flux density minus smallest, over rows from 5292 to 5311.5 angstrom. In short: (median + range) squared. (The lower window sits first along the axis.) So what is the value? 15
